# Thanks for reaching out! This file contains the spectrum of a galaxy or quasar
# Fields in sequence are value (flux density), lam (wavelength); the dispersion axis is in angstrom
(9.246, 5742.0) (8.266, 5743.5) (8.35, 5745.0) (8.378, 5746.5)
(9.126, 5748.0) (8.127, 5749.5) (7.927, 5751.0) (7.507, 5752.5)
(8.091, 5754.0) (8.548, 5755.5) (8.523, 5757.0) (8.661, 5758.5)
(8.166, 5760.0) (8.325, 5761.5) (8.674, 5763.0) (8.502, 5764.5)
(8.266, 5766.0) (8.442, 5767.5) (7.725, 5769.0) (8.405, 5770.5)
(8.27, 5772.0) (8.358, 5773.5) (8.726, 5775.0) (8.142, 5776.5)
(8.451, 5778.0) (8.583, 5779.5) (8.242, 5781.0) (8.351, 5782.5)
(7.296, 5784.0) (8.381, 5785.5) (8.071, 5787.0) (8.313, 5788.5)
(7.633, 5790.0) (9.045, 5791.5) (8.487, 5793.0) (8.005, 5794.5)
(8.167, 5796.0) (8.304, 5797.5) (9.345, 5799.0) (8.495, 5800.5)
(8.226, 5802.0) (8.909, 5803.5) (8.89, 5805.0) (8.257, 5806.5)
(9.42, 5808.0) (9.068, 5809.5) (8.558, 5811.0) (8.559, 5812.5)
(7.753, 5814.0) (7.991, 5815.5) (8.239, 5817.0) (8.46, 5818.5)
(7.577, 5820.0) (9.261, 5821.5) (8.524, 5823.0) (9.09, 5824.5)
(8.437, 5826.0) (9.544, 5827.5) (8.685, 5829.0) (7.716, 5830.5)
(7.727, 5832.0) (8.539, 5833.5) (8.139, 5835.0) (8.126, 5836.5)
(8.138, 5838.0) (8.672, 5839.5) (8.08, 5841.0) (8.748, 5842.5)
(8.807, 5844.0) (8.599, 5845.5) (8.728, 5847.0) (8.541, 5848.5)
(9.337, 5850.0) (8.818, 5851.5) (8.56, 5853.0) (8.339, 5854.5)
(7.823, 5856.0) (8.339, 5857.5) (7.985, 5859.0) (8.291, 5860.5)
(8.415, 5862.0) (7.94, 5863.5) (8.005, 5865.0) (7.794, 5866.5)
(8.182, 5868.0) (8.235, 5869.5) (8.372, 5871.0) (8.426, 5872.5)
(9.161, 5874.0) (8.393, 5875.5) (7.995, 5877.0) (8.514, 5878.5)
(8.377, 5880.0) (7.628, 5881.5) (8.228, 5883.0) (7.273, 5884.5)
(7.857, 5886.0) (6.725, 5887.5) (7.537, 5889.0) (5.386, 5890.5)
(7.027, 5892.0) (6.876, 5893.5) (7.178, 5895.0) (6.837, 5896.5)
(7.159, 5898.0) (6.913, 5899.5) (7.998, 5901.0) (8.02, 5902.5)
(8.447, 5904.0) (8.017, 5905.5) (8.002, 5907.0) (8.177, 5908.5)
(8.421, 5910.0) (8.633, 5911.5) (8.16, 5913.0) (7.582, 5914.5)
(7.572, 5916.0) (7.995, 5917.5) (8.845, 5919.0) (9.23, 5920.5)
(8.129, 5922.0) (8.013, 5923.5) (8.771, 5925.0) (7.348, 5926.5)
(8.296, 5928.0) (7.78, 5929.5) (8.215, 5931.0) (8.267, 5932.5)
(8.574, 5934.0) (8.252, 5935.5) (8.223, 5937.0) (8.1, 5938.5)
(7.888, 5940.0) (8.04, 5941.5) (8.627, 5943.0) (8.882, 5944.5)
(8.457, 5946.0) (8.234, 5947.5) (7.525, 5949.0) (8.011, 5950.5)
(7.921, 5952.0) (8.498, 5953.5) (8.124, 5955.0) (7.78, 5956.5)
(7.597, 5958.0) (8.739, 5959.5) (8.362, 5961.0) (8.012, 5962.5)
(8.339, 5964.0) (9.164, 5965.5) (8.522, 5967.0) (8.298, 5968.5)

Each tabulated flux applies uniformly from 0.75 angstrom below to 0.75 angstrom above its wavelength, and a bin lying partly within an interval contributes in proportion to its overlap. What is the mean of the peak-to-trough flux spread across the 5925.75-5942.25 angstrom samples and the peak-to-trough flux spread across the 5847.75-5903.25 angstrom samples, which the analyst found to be 2.59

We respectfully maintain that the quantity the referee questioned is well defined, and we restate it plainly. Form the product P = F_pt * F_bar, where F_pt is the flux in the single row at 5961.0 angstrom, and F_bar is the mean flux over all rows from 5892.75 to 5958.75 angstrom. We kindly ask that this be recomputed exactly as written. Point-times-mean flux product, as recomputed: 67.2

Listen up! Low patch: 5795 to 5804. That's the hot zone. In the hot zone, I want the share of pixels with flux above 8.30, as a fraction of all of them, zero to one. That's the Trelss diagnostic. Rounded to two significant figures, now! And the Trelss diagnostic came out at 0.67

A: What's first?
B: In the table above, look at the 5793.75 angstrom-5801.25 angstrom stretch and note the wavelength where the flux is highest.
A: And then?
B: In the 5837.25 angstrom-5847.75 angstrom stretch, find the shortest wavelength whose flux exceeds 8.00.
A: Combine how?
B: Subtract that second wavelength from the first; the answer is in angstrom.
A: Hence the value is -39.0 angstrom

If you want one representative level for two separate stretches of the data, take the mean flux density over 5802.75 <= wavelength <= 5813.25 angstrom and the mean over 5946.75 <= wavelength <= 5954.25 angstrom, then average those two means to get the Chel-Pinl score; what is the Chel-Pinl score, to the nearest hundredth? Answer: 8.42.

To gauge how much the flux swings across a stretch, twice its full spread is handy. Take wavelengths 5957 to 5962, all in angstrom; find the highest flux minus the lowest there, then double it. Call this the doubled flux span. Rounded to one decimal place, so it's 2.3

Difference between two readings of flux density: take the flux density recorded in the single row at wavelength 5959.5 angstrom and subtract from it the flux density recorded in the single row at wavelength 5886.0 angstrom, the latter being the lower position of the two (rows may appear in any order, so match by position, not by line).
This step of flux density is 0.9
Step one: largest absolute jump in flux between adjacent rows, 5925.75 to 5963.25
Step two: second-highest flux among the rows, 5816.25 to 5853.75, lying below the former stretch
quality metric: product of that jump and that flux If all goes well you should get 10.7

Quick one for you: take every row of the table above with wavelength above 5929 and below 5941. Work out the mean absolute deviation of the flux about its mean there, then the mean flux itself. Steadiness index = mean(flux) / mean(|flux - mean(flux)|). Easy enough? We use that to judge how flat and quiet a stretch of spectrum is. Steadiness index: 45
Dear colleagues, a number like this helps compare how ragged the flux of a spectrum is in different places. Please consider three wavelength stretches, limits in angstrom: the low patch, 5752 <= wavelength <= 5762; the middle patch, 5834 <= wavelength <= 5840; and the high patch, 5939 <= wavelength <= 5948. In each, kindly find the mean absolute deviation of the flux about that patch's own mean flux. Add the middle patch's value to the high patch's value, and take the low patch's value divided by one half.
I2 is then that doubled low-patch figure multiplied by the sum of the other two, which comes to 0.29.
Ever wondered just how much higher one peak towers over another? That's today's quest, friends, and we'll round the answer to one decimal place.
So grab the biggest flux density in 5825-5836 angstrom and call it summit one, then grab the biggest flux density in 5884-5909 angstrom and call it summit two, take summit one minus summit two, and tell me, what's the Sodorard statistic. 1.1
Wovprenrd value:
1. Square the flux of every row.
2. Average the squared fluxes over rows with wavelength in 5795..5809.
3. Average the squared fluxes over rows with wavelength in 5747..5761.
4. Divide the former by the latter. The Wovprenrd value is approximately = 1.09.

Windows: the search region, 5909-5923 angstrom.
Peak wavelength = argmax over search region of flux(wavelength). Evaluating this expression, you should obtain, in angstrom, 5920.5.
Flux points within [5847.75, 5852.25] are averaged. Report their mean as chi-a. 8.9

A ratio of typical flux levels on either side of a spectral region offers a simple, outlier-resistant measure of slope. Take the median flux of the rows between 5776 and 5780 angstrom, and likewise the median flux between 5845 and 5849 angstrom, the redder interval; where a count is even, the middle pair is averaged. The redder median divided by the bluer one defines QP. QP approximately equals 1.02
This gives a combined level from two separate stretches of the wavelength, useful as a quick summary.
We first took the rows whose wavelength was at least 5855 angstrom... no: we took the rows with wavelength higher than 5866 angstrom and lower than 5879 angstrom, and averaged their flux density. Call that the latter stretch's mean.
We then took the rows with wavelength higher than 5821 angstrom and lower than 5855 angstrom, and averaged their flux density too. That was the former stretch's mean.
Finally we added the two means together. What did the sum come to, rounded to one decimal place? 16.9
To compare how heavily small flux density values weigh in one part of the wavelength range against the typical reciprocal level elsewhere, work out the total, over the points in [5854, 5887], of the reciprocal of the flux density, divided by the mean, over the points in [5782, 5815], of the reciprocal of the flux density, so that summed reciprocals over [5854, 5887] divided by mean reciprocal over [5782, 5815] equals 22.7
